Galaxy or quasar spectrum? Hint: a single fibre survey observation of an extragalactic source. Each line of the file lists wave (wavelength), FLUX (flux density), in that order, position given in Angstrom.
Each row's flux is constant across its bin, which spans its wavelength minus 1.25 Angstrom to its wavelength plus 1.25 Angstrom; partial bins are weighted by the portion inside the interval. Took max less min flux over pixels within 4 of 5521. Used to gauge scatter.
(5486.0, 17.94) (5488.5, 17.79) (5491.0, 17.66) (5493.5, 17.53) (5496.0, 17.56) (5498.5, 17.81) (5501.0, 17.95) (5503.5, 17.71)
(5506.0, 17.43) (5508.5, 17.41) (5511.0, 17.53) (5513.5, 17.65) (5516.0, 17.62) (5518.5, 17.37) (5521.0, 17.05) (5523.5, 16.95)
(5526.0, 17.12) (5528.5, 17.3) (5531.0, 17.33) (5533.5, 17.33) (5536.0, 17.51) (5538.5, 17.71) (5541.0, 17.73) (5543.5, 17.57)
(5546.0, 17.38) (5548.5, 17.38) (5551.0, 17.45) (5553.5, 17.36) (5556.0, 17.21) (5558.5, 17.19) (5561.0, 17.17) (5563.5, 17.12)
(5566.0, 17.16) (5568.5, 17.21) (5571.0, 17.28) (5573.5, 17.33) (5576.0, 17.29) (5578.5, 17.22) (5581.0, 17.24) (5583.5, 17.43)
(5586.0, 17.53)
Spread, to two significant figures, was 0.42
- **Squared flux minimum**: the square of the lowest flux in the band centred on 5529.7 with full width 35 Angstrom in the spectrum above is 287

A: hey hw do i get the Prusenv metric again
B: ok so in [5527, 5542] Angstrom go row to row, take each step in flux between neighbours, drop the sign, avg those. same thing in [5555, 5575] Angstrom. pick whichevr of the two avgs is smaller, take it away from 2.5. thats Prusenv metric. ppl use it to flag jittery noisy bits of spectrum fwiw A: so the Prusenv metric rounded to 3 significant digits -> 2.46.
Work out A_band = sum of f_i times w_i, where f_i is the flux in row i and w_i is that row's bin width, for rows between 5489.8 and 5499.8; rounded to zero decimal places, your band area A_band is 176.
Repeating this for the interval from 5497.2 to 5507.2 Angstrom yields 177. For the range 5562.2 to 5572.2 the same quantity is 172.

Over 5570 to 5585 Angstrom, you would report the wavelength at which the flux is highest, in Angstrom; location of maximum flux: 5583.5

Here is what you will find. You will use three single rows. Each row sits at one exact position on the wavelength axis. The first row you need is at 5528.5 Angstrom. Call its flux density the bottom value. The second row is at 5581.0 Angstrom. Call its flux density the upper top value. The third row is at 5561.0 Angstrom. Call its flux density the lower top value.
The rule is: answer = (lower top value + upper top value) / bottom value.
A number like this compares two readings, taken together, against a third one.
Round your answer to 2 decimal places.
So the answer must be 1.99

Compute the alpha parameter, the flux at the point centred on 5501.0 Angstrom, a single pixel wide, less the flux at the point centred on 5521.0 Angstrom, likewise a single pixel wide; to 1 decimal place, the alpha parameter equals 0.9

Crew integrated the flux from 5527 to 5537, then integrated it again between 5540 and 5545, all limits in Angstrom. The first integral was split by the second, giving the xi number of 2.0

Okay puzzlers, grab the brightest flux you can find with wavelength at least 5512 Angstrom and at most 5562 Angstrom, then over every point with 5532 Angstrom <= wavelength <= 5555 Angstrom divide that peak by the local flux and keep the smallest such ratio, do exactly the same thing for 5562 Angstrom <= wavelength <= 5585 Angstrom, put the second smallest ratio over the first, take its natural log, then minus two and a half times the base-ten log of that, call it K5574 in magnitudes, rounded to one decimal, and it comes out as 4.4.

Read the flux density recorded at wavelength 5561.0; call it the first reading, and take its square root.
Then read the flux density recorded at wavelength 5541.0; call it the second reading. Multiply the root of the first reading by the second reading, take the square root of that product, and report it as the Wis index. 8.57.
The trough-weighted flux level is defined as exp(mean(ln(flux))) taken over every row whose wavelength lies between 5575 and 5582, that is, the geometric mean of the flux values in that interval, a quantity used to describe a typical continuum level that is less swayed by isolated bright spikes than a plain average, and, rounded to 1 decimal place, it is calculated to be 17.2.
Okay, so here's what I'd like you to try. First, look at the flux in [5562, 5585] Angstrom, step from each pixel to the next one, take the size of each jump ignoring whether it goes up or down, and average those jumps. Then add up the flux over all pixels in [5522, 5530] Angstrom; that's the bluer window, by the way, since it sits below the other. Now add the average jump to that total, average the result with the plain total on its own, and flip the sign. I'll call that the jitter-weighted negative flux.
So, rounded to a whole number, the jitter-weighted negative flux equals -51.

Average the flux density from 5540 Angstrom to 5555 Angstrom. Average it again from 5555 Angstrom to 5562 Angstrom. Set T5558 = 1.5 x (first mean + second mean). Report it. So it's 52.0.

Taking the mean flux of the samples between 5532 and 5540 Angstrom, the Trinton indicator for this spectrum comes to 17.5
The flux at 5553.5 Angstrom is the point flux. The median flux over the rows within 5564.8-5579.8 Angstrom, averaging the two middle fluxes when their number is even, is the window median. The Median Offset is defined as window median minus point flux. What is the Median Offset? -0.11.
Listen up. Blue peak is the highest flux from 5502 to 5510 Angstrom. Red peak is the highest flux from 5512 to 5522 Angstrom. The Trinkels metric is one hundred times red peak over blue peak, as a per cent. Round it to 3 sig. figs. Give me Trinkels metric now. 99.7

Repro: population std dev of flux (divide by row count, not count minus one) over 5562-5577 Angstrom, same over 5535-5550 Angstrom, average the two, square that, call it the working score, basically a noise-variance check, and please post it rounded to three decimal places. 0.012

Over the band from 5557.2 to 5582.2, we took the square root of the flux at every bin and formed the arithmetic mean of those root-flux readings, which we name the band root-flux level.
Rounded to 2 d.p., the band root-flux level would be 4.15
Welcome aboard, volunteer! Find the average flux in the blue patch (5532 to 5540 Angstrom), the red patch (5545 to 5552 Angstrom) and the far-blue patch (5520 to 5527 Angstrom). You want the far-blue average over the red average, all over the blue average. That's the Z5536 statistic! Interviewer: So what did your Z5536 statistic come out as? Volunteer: 0.0559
